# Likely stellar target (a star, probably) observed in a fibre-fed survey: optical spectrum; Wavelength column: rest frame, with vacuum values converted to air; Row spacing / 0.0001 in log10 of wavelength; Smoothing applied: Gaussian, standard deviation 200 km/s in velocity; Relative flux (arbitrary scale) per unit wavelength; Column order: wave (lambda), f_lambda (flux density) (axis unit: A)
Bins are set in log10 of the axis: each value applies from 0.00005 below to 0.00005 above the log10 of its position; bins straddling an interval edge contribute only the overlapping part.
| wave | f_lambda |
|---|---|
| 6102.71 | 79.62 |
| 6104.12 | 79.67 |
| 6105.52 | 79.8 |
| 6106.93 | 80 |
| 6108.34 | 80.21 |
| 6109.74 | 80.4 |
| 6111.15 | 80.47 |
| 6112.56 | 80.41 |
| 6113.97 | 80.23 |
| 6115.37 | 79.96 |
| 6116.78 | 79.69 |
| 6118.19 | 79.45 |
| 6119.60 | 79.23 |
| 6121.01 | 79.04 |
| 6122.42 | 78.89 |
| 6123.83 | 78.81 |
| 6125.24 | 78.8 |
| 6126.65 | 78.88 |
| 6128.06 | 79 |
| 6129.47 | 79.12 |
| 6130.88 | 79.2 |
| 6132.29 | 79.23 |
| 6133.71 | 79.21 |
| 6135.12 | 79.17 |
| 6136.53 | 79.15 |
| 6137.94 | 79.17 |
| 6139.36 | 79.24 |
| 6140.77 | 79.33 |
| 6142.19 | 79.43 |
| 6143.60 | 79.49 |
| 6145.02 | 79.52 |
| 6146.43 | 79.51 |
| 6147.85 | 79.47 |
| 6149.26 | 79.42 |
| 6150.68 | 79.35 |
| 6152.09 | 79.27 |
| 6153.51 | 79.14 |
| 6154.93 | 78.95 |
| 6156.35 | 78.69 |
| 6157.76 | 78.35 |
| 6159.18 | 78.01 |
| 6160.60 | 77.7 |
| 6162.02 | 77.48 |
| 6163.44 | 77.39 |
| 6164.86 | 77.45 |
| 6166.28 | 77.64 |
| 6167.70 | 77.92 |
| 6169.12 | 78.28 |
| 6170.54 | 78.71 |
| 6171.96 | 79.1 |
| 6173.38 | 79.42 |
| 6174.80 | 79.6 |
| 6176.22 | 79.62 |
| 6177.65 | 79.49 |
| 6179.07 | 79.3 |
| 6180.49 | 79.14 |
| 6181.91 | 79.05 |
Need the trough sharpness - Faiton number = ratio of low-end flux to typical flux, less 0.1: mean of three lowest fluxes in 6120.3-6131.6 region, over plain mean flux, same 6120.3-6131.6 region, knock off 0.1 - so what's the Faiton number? 0.898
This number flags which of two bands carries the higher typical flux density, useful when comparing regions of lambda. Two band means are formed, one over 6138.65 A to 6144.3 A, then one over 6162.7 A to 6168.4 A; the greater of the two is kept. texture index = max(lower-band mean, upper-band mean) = 79.4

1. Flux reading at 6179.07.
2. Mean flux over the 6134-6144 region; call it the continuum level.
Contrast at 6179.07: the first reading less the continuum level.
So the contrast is 0.0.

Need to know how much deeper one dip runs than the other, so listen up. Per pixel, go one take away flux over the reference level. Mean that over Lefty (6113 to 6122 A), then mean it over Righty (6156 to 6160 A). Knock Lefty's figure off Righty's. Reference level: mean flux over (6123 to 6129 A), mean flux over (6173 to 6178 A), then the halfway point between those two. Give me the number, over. 0.016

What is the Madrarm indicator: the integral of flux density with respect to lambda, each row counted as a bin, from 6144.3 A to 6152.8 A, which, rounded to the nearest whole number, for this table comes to 675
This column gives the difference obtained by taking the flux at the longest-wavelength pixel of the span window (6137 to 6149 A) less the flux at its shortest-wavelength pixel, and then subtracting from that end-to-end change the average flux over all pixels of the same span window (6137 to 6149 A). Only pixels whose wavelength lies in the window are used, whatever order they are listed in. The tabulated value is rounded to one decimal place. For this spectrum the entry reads -79.1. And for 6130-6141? -79.1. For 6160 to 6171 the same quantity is -76.8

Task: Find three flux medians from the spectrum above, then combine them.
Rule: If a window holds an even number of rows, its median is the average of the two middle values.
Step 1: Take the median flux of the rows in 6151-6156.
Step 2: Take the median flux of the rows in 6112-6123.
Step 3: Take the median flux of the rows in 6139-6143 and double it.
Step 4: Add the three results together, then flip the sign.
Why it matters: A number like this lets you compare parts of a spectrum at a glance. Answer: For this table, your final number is -317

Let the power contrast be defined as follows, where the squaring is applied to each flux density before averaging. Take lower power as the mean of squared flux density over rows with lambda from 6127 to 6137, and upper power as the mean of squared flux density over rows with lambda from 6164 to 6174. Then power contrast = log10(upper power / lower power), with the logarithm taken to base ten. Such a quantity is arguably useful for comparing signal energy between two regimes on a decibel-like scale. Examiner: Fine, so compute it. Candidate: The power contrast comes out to -0.009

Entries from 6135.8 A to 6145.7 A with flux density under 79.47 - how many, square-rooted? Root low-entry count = 2.24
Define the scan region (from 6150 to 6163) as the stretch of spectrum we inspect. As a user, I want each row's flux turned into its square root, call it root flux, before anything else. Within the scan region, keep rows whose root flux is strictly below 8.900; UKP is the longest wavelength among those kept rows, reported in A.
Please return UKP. 6162.02 A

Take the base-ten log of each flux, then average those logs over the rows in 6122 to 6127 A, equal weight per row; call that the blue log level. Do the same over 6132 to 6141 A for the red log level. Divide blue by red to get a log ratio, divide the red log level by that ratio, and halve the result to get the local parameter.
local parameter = 0.950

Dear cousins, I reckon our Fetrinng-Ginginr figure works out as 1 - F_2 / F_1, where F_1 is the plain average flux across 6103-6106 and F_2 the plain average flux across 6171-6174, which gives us 0.006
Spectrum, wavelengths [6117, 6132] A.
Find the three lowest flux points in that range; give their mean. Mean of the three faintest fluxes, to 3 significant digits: 78.8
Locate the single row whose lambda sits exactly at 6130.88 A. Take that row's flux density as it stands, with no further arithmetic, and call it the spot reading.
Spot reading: 79.2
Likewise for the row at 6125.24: 78.8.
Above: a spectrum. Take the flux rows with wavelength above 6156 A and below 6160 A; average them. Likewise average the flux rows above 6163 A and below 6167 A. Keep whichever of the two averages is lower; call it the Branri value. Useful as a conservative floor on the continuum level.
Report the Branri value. 77.5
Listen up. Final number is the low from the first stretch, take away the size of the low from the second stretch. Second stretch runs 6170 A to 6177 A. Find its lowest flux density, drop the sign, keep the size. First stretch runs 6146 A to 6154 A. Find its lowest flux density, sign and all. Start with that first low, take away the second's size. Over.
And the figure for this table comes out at 0.43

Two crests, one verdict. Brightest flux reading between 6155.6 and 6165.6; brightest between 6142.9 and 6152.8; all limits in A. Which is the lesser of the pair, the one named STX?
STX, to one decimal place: 78.7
